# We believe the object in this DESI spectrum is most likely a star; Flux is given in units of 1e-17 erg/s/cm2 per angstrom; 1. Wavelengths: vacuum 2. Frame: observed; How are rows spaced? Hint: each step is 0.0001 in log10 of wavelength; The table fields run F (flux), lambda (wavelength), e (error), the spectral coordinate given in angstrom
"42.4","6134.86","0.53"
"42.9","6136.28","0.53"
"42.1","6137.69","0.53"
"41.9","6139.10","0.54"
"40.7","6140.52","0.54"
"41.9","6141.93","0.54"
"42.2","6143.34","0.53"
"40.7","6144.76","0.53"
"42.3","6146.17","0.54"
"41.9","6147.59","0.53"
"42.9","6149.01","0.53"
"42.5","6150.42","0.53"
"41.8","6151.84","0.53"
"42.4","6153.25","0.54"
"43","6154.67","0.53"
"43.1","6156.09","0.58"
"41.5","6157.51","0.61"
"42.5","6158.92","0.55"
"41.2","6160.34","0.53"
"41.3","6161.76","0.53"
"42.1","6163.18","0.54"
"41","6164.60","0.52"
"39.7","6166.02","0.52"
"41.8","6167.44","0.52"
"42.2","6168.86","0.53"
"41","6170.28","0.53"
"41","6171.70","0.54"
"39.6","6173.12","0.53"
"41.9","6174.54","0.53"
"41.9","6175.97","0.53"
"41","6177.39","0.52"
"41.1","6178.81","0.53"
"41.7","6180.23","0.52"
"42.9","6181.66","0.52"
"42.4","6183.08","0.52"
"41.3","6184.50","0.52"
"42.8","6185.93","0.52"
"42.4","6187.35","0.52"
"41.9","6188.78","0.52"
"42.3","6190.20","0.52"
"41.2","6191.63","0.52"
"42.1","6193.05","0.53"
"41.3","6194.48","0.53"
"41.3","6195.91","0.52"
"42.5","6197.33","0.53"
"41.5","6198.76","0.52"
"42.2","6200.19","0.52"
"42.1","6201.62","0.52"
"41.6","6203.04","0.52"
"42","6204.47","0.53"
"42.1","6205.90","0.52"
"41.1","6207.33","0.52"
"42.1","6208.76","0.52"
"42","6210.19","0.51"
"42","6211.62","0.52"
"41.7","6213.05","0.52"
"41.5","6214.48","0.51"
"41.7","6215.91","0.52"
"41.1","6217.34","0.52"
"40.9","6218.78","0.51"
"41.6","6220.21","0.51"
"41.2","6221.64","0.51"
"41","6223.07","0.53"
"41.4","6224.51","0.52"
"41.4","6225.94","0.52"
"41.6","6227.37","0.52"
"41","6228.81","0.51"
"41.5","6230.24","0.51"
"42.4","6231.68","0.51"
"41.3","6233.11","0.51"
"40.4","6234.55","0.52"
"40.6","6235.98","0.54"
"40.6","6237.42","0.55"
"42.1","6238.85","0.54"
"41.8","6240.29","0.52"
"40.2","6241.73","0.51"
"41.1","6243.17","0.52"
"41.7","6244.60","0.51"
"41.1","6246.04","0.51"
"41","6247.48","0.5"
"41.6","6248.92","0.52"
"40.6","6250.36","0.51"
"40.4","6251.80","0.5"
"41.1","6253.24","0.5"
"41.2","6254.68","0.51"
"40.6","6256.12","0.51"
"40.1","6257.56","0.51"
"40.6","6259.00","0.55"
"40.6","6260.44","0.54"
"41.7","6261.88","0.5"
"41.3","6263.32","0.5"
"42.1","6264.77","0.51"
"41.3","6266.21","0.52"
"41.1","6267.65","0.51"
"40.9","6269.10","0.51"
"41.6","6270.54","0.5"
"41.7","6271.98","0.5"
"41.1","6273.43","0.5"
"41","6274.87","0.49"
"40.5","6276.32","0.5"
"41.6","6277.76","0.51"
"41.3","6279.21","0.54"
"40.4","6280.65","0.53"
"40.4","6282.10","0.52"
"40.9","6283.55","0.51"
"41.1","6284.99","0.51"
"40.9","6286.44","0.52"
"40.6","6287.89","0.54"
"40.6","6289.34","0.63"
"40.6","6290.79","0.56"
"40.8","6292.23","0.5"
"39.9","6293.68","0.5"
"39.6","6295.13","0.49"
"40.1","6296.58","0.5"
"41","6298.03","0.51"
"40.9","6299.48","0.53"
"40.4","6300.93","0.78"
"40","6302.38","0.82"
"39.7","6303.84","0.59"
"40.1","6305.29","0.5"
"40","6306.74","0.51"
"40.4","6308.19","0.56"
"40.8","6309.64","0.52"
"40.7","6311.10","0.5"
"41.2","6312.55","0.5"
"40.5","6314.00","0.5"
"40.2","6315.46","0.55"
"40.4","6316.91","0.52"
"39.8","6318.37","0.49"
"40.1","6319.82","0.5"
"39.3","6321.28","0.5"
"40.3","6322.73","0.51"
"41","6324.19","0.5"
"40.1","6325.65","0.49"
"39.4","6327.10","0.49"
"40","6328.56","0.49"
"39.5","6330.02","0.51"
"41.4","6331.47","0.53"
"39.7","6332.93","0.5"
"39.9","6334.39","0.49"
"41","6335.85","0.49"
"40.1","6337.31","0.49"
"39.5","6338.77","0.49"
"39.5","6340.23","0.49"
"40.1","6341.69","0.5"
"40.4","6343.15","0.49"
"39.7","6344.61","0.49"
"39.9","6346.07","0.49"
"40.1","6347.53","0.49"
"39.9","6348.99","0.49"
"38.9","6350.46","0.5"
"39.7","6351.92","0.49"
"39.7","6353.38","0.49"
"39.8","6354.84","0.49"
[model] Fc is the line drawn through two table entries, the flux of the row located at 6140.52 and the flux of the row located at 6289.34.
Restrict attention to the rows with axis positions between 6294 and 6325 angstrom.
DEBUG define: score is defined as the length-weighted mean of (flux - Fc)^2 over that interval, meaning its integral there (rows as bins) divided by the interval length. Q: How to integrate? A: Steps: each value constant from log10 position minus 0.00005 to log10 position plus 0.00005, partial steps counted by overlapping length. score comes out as 0.32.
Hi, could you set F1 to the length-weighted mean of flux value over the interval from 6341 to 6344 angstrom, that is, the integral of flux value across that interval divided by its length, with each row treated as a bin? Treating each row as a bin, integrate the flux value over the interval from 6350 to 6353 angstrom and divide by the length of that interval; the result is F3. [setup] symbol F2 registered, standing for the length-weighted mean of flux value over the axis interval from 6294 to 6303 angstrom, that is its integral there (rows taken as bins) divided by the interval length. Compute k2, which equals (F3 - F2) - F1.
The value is -41.1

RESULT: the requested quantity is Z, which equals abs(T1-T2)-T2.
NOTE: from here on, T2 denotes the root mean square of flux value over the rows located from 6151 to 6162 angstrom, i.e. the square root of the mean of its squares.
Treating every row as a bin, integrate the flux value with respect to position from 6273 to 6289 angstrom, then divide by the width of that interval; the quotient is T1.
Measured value -40.9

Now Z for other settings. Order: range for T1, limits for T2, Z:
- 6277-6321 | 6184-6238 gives -40.5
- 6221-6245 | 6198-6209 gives -41.3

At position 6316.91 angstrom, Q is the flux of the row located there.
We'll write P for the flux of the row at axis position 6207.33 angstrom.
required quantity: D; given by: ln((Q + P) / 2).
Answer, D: 3.71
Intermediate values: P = 41.1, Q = 40.4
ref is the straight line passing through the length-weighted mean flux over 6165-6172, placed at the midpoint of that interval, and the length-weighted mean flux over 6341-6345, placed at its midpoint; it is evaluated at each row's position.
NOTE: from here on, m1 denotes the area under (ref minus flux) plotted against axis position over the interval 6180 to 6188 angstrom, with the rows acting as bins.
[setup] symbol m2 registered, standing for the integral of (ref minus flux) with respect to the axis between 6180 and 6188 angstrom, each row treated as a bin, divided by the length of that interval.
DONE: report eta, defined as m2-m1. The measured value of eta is 8.6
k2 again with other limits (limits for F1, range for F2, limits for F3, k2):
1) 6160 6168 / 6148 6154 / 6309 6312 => -42.8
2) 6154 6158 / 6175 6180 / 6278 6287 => -43.1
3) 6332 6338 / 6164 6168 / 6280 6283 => -40.6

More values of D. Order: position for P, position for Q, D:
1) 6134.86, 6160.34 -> 3.73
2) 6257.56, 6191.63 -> 3.70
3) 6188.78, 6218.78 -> 3.72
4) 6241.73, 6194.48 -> 3.71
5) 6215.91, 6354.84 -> 3.71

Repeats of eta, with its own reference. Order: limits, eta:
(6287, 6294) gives 0.7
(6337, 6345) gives -1.7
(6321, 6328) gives -0.9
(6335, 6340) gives -0.1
